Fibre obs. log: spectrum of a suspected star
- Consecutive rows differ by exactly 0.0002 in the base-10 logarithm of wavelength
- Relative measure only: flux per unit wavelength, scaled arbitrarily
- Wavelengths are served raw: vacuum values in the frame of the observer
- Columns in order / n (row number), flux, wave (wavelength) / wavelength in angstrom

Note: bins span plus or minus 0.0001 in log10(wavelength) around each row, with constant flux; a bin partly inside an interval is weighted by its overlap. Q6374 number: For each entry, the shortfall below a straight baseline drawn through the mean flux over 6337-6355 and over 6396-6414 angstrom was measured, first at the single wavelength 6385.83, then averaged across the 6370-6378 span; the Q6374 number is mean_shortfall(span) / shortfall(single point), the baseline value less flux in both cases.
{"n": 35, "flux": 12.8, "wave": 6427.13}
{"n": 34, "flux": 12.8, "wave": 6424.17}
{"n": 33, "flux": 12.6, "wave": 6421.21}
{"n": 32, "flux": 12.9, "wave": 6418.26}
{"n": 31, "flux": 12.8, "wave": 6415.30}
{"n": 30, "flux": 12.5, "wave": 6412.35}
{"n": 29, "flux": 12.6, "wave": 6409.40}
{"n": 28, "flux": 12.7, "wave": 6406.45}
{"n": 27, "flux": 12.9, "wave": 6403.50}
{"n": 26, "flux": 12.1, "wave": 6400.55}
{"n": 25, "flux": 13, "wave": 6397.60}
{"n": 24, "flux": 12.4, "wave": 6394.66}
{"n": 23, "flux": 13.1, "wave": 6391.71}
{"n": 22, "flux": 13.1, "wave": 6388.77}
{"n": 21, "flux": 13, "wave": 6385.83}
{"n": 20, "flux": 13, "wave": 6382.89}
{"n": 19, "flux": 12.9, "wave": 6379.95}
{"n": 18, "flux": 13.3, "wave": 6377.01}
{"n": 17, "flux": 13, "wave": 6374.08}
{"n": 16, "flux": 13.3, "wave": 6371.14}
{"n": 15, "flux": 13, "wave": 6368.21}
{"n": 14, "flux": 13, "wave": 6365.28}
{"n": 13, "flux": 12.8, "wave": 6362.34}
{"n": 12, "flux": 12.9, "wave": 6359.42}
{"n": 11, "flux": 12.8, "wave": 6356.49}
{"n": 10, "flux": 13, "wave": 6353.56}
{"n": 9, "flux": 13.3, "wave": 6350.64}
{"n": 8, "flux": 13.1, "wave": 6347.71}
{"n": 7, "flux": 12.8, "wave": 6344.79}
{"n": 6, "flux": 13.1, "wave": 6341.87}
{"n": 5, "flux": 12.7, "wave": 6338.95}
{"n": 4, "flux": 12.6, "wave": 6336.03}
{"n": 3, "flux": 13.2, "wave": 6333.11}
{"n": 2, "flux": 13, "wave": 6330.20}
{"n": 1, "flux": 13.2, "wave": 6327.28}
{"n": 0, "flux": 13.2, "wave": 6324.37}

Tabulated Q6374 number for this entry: 1.5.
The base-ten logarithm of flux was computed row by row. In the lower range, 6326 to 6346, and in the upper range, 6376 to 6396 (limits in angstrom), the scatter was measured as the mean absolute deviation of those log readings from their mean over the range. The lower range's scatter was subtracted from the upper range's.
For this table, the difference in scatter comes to -0.001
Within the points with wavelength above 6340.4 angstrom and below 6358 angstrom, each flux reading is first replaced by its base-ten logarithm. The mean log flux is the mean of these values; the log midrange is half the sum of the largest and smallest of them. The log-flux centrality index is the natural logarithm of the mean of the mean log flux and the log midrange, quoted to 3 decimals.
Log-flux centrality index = 0.109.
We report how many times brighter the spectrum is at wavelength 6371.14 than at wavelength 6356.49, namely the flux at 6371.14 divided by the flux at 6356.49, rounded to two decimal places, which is 1.04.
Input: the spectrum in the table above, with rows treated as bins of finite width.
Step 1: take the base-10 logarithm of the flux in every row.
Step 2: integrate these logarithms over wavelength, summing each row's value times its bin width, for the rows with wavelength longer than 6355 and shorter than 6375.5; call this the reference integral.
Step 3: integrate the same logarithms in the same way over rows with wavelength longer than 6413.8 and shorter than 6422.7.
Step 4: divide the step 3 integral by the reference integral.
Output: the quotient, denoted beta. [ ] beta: 0.43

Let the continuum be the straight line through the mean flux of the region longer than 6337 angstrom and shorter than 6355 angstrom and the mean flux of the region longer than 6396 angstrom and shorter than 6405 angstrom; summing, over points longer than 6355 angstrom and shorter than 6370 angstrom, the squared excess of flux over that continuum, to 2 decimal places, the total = 0.06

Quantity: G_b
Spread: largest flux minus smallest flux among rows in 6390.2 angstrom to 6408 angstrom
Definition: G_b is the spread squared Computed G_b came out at 1.0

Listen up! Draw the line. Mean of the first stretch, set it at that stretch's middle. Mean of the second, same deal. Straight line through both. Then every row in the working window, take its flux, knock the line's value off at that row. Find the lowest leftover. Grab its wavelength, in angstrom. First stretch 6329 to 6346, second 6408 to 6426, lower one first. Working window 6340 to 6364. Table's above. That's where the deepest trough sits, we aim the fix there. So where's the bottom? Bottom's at 6344.79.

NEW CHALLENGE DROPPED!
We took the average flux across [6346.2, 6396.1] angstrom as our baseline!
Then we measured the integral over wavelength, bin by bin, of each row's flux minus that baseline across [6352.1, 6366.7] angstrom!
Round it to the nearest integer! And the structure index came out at -1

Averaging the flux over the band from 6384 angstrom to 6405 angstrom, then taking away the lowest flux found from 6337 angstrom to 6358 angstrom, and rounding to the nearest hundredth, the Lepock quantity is 0.10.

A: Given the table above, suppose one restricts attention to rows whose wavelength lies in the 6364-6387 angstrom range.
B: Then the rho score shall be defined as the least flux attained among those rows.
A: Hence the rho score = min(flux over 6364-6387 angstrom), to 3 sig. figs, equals 12.9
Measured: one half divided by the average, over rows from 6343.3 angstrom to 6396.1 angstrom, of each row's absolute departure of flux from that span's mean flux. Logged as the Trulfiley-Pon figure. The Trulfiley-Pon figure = 3.4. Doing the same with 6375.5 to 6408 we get 2.0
